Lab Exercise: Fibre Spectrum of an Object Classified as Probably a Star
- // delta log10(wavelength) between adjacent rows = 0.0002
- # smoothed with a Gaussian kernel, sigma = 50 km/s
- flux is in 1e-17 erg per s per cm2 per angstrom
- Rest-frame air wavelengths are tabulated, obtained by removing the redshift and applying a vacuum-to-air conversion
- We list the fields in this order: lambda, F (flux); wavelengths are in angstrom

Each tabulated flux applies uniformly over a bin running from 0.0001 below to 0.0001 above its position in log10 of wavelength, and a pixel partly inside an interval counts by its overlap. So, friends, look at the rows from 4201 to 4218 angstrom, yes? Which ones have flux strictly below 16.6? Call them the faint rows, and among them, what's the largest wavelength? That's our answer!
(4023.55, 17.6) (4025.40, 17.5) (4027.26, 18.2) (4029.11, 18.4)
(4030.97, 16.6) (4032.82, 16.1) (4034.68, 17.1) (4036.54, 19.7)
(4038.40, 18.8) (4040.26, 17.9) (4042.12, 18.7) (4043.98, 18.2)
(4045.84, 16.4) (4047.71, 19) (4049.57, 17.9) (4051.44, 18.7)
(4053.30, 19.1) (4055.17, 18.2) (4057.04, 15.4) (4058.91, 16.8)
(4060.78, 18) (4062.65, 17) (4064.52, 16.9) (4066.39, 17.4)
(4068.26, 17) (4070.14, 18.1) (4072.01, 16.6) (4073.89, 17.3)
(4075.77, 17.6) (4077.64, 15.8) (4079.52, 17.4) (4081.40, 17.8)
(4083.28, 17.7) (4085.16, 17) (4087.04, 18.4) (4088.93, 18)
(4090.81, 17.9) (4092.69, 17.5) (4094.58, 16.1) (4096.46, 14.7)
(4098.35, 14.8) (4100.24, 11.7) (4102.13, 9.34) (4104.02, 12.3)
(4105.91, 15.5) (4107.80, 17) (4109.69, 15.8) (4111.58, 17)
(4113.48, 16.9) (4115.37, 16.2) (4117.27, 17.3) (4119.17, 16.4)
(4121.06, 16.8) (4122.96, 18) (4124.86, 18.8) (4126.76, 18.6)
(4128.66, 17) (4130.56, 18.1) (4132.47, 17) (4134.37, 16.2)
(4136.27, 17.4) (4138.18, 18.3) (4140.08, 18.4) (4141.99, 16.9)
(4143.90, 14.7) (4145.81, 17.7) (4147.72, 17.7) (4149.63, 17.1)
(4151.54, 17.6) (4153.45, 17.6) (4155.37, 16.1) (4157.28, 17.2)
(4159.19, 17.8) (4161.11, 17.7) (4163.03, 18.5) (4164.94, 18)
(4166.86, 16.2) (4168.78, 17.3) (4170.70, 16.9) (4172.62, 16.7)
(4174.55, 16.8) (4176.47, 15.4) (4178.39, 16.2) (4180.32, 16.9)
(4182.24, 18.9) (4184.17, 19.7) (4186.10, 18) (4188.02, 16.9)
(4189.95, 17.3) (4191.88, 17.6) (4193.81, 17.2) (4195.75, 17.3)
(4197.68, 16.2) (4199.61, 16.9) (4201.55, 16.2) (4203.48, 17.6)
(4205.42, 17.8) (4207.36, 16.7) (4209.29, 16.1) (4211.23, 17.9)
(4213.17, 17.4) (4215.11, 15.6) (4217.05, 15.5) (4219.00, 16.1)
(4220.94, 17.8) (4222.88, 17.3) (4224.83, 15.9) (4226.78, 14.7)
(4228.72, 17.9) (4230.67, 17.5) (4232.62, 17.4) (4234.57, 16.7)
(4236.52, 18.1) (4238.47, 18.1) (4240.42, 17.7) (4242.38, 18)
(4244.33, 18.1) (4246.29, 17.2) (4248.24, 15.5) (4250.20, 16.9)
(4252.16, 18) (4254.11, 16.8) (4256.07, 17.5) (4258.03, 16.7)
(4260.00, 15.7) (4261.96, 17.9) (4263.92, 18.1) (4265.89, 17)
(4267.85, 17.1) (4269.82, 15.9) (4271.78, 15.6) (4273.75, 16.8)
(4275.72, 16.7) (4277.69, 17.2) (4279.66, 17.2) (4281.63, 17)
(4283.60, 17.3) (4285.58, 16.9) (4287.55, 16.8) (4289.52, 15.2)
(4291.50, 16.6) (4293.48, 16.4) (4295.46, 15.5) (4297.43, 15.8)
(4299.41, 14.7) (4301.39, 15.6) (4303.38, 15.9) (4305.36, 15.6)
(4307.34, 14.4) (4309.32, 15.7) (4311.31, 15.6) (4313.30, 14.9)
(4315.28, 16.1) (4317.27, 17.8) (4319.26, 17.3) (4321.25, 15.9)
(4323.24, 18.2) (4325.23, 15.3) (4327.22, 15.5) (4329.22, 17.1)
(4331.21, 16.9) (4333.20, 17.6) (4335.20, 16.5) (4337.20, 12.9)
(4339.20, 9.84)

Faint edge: 4217.05 angstrom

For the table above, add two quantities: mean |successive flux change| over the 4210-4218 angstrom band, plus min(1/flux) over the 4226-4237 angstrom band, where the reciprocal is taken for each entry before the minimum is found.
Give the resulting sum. 0.86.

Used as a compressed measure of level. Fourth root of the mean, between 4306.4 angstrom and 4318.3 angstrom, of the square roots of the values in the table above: 1.41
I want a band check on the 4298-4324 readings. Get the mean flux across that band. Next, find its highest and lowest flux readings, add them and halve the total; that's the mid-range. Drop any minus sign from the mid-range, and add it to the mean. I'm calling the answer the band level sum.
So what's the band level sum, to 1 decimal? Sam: 32.3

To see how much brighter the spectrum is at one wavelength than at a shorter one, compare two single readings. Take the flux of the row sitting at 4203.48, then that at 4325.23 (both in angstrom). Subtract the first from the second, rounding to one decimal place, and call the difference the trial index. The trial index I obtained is -2.3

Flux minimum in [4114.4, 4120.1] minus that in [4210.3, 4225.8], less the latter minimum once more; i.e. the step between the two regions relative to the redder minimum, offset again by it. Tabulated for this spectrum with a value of -15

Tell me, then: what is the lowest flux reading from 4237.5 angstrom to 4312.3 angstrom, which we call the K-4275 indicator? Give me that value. 14.4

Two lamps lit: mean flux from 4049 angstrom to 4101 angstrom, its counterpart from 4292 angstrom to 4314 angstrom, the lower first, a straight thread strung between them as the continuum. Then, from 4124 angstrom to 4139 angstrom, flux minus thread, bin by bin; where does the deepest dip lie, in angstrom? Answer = 4134.37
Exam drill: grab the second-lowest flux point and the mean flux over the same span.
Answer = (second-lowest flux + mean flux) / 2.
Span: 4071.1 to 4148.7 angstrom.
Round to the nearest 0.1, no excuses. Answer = 14.2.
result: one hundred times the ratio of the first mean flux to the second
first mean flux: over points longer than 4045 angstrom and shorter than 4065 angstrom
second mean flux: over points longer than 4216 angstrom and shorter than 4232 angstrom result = 106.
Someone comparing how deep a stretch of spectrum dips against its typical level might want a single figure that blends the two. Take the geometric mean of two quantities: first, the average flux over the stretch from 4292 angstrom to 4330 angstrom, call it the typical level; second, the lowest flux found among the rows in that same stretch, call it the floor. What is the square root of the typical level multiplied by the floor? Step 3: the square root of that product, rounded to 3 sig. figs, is 15.2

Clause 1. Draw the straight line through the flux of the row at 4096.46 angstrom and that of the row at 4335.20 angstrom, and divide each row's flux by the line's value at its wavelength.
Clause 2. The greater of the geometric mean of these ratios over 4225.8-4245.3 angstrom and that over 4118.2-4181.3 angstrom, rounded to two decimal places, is 1.14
